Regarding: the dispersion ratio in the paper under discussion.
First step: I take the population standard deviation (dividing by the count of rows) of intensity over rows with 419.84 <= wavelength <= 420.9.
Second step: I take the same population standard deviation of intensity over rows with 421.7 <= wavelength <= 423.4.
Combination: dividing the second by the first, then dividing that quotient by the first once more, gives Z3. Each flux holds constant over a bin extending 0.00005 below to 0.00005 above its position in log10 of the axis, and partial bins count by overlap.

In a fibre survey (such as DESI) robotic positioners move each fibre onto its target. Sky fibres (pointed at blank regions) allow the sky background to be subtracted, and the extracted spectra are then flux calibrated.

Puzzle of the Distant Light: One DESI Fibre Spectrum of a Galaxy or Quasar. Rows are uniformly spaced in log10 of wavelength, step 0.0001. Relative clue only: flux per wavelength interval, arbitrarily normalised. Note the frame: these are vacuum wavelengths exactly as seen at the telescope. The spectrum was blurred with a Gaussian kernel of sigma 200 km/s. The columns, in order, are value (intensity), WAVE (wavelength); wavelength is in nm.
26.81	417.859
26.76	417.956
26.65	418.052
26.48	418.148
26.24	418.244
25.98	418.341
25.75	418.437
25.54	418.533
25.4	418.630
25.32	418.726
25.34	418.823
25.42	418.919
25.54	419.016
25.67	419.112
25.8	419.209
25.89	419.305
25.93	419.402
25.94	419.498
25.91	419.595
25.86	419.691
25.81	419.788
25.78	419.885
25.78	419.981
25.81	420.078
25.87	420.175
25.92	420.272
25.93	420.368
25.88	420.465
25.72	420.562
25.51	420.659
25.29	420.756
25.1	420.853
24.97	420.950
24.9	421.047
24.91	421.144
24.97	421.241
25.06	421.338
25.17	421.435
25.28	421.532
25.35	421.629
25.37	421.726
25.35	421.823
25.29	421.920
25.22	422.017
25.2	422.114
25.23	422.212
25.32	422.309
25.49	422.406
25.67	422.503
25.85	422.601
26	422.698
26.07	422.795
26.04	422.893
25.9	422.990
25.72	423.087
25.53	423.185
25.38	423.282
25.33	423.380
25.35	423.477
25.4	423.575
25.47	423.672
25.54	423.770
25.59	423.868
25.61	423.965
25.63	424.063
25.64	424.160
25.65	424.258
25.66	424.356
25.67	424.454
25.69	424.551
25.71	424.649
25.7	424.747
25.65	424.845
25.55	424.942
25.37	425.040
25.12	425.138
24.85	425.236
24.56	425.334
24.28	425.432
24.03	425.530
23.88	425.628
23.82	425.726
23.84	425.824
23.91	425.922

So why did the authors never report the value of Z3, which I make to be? 4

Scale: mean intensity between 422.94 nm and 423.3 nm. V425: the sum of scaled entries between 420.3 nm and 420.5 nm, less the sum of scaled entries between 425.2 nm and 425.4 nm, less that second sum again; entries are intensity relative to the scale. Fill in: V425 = -1.83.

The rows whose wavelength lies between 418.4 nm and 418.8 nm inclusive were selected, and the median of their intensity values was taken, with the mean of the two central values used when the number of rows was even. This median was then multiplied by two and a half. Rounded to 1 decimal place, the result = 63.7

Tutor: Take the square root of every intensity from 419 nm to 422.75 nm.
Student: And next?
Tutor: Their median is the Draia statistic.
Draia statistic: 5.05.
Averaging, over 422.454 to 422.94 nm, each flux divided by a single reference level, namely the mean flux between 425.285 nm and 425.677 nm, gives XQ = 1.07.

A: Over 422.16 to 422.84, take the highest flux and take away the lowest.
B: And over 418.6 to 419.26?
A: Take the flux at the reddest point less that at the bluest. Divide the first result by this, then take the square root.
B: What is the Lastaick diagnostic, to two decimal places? 1.45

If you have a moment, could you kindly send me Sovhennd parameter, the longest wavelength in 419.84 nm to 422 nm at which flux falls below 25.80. 421.920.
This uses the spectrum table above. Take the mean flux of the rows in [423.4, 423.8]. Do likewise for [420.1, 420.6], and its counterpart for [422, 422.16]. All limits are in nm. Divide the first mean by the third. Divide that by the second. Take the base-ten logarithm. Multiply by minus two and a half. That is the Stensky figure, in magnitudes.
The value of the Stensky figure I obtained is 3.52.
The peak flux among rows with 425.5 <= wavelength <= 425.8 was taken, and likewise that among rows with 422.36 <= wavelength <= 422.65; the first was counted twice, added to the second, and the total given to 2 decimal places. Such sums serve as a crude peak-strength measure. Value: 73.91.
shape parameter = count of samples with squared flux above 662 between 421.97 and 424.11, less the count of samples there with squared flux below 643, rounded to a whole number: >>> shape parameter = -1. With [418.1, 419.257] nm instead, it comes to 3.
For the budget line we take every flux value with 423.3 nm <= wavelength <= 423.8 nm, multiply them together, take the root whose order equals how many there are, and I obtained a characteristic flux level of 25.4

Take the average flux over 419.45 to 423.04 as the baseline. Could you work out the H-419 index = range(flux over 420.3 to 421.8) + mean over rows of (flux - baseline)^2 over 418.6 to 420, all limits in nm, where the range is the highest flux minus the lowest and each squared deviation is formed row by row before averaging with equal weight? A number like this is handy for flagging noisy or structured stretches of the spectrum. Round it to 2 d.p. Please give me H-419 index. 1.10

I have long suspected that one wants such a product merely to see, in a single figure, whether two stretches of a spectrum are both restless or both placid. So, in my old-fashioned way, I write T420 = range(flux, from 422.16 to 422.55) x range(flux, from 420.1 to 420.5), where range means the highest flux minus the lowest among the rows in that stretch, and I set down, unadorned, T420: 0.026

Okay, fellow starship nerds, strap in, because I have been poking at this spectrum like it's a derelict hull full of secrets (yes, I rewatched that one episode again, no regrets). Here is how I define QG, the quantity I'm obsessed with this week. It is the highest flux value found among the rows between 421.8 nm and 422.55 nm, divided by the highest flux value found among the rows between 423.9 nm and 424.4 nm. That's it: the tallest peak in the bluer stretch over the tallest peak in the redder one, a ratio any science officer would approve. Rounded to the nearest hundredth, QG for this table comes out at 1.00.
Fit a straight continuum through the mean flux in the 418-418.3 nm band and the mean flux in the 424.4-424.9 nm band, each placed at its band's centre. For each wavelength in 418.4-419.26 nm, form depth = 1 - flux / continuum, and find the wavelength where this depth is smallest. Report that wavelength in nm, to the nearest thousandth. 419.209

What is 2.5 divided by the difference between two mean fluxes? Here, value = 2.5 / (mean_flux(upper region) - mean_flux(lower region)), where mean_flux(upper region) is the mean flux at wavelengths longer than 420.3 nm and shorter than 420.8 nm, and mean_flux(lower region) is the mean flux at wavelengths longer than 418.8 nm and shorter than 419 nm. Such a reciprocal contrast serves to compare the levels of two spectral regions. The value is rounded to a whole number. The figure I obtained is 9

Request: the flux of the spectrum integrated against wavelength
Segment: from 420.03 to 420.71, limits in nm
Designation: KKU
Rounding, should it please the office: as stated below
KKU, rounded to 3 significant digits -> 17.5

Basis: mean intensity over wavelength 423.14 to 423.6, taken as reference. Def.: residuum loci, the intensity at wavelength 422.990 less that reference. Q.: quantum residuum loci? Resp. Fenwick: 0.5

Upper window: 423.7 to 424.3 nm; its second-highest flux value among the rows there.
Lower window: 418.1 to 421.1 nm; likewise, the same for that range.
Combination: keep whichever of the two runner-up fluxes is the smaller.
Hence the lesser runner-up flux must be 25.6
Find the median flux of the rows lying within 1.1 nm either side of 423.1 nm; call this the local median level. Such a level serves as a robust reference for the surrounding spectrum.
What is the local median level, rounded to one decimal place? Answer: 25.5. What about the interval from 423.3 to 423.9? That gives 25.4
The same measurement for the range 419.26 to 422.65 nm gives 25.5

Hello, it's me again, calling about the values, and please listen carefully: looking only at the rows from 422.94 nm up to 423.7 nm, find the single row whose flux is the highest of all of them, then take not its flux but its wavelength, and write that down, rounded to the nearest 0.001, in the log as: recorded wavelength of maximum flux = 422.990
